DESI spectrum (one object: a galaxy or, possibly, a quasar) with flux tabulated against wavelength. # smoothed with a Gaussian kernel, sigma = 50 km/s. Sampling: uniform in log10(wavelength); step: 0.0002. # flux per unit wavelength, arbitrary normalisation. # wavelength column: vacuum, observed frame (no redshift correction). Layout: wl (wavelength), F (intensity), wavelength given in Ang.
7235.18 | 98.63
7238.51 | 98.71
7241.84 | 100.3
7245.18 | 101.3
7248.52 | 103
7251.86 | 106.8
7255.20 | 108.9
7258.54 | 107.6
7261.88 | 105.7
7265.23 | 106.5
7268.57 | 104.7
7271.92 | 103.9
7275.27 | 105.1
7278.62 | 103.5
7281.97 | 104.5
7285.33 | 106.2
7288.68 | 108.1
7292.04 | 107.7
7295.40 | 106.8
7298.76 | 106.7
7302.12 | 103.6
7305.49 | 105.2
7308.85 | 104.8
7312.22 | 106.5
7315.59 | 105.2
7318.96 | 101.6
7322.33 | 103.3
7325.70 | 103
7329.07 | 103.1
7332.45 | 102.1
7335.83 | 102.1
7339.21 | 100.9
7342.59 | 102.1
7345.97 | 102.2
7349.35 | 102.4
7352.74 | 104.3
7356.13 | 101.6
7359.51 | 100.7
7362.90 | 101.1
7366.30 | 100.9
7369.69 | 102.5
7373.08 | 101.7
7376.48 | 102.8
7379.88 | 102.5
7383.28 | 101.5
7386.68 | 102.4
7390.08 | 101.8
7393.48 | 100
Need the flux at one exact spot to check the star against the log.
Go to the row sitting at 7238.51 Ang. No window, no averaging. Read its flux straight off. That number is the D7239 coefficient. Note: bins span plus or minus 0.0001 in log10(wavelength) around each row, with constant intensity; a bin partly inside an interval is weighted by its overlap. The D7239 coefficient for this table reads 98.71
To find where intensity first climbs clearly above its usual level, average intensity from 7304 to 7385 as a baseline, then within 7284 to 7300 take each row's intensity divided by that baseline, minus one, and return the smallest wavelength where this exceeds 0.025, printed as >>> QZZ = 7285.33 Ang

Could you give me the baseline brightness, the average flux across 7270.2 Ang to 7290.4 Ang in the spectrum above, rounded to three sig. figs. 105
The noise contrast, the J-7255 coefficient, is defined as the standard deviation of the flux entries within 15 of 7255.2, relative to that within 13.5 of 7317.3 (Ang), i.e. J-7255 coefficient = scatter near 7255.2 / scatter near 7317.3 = 1.8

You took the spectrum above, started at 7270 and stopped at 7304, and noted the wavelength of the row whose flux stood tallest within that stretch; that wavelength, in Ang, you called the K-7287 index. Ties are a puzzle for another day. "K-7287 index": 7288.68 Ang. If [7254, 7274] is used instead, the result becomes 7255.20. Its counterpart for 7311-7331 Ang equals 7312.22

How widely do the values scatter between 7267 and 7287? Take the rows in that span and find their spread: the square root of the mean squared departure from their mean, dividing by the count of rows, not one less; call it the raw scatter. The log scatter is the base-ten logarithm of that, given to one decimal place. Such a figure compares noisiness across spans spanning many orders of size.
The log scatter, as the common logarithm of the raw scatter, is -0.1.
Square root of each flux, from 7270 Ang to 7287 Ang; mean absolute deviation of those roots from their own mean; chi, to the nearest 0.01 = 0.04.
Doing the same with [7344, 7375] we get 0.04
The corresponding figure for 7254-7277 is 0.07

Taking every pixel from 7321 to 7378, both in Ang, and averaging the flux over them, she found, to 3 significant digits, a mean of 102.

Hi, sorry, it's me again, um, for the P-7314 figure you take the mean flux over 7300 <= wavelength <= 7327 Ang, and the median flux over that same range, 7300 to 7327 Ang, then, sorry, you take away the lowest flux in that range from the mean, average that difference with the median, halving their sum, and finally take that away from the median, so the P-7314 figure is 50.8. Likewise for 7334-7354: 50.4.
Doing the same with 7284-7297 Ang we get 53.1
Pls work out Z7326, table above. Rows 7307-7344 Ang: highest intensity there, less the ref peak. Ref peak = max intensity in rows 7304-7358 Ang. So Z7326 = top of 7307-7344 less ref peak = 0.0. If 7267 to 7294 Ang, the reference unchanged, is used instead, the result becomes 1.6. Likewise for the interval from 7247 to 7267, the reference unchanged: 2.4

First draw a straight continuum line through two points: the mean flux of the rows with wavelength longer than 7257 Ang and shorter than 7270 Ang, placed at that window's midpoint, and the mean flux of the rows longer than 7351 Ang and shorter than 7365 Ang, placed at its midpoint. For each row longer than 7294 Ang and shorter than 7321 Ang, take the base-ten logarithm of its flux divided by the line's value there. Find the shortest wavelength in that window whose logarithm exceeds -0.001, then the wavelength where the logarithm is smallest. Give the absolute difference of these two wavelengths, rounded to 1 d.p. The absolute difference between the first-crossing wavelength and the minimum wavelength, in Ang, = 23.6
